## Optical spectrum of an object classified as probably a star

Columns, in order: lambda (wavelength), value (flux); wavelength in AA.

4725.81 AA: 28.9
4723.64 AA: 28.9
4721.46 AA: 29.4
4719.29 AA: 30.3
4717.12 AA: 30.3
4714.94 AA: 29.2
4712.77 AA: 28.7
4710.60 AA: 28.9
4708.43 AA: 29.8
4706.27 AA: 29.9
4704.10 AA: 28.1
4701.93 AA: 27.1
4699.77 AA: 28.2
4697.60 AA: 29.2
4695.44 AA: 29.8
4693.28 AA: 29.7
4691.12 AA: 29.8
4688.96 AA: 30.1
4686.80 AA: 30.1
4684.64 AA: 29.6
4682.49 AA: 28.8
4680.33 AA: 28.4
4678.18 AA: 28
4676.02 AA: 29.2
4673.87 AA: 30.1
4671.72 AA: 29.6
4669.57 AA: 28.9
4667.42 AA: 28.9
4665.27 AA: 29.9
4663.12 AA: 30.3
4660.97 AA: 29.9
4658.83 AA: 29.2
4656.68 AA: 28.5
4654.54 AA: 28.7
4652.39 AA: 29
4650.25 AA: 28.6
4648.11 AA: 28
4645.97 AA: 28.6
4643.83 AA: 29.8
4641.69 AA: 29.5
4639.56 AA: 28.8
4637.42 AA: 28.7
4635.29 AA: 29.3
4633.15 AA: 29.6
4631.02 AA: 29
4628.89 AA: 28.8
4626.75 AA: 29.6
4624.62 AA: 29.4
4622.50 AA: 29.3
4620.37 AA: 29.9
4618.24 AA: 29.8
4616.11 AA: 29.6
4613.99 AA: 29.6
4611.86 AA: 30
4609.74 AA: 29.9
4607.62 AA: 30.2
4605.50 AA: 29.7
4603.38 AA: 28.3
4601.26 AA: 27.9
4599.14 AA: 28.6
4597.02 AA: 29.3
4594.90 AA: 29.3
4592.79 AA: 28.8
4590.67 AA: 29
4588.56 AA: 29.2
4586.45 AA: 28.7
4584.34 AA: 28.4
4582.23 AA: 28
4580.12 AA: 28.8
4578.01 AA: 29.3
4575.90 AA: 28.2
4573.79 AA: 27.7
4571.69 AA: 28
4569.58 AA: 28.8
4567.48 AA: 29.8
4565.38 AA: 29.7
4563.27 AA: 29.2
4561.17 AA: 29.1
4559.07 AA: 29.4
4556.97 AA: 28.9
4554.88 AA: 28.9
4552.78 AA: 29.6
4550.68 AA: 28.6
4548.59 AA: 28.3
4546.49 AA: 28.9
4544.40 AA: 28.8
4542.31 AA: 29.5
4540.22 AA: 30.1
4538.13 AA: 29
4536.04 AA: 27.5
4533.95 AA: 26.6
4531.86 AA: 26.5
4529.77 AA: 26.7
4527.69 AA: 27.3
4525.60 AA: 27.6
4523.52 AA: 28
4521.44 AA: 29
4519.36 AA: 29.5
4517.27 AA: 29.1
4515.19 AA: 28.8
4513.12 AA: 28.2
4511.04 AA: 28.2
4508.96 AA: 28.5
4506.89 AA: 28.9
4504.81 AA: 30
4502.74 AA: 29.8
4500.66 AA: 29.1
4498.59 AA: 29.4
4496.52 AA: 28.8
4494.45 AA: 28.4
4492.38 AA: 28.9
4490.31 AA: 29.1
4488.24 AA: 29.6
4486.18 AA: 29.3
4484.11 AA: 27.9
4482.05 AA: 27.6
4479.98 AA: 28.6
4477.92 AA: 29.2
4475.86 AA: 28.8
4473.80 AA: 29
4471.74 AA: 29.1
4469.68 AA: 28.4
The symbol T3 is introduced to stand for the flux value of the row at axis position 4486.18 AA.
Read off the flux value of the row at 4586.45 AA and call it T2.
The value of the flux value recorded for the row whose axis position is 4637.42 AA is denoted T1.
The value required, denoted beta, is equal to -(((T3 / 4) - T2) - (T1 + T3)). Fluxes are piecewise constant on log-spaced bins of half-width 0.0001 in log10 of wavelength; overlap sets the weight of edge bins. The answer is 79.4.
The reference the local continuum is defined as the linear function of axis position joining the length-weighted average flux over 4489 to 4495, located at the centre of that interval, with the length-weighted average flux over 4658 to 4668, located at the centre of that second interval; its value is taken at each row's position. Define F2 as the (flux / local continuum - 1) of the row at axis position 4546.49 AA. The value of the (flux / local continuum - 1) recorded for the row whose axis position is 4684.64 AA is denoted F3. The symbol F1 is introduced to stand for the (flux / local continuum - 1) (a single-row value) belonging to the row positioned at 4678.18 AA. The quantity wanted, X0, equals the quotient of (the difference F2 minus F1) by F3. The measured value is -8.0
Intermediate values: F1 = -0.06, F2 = -0.007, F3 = -0.006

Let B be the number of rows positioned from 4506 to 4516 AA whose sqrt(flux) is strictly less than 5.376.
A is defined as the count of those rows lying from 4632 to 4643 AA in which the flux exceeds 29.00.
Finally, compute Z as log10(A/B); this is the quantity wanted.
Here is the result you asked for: -0.22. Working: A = 3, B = 5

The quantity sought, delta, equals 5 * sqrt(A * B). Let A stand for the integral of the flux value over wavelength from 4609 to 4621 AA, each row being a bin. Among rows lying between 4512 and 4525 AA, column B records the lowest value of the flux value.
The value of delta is 500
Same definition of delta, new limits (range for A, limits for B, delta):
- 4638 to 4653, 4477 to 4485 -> 547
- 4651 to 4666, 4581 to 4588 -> 555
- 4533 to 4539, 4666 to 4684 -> 341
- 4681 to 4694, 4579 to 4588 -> 519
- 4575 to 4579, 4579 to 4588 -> 284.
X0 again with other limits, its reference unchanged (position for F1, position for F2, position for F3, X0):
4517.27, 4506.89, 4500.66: -0.7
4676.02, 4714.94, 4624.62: 1.9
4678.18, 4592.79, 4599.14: -1.5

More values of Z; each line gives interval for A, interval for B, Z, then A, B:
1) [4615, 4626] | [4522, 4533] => 0.00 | 5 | 5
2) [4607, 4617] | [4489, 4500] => 0.22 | 5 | 3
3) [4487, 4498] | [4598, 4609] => -0.18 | 2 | 3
